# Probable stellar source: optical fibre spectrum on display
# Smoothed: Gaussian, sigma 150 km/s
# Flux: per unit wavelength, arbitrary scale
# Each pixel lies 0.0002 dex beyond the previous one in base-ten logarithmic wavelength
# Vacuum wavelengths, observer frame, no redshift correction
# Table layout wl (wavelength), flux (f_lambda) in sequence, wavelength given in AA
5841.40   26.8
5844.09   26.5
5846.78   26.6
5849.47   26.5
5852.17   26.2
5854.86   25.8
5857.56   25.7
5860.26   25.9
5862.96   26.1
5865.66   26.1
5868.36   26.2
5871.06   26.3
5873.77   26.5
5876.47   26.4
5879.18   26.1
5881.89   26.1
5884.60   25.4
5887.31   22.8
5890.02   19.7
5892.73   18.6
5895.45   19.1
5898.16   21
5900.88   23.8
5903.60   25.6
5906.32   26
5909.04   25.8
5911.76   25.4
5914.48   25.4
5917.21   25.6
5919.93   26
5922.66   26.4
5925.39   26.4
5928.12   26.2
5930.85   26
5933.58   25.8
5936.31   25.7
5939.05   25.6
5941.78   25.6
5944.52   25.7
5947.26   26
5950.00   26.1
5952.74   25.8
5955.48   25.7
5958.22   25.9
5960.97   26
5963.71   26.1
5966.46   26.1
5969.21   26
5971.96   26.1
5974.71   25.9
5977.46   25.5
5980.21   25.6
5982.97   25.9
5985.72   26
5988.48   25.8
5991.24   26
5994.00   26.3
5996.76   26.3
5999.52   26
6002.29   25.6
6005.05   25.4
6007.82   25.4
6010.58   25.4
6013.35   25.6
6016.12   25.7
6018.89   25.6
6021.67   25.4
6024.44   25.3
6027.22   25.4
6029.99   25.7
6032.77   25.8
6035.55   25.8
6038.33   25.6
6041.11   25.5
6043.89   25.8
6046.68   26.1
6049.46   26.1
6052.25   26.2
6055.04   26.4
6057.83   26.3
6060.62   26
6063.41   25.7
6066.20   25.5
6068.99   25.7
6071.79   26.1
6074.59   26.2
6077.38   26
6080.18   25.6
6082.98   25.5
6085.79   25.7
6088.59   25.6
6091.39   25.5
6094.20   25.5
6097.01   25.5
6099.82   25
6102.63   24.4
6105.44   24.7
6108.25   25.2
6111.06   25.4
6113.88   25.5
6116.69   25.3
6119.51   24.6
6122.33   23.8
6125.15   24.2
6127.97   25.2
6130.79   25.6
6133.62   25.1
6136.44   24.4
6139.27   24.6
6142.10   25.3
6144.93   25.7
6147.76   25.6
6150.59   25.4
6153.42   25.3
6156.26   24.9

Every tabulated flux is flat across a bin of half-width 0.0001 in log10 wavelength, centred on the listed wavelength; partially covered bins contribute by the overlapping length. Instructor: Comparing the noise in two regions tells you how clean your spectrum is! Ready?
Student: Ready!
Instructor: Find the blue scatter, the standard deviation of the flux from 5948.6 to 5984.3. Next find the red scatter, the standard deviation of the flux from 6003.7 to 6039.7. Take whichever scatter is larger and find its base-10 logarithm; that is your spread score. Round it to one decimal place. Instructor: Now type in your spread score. -0.7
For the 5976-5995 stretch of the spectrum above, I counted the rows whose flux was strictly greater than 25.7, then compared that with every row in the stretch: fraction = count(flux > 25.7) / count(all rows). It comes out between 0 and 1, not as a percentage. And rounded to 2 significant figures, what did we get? 0.71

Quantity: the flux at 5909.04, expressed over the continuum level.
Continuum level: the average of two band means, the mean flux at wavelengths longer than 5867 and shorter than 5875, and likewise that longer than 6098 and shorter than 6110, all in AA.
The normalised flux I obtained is 1.01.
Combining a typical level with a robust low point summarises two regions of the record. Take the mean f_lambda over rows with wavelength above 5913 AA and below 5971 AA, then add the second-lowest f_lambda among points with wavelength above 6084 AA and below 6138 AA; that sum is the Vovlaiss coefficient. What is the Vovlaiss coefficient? 50.1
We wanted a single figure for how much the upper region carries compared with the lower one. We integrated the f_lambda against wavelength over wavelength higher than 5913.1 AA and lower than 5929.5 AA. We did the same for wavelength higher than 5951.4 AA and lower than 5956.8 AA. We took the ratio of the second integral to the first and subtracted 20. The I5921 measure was -19.7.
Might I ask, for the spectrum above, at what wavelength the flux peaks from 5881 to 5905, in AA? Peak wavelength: 5881.89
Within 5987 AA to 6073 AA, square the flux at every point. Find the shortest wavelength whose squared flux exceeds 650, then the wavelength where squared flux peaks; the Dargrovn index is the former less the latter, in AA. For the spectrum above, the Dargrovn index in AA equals -66.6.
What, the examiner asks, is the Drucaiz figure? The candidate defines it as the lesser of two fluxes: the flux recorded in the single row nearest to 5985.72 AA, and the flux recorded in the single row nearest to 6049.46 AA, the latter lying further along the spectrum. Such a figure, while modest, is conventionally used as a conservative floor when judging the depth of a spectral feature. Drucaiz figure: 26.0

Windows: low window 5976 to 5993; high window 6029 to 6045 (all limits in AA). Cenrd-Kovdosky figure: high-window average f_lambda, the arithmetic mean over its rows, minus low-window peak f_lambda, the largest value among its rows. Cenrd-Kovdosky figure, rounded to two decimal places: -0.30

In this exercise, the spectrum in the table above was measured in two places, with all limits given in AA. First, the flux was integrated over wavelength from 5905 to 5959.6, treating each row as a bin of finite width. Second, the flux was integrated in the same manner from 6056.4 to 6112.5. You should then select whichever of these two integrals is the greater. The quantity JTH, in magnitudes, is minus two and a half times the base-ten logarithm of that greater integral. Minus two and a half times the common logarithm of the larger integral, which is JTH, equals -7.89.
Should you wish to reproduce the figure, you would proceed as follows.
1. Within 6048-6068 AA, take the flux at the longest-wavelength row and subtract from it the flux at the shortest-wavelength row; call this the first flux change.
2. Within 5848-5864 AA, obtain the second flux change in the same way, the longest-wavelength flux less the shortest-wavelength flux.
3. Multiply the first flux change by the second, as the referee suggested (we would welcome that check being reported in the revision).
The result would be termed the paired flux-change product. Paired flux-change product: 0.24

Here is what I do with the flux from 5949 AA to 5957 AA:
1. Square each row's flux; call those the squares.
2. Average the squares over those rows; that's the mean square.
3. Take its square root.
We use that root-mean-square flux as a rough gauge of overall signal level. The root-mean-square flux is 25.87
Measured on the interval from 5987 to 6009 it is 25.85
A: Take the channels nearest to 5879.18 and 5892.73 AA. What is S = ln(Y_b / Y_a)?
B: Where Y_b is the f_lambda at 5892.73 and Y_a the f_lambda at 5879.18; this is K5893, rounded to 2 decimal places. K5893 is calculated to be -0.34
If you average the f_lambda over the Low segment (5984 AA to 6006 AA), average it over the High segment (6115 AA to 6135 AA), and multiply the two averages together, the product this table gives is 644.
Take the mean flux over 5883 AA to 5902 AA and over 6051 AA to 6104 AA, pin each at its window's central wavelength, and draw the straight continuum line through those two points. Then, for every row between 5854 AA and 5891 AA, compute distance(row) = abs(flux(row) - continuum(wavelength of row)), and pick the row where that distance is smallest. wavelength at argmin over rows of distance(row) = 5887.31 AA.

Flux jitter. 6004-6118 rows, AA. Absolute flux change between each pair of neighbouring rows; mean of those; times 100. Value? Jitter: 19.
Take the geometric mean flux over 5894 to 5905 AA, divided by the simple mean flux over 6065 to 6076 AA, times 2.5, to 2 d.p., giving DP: 2.15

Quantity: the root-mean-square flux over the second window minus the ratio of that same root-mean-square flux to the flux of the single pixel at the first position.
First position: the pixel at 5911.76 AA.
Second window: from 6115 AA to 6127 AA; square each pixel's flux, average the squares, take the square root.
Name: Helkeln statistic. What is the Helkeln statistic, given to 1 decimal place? 23.5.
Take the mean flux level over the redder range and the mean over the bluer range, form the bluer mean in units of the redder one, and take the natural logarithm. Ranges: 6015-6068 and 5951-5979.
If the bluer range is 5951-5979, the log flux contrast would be 0.005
